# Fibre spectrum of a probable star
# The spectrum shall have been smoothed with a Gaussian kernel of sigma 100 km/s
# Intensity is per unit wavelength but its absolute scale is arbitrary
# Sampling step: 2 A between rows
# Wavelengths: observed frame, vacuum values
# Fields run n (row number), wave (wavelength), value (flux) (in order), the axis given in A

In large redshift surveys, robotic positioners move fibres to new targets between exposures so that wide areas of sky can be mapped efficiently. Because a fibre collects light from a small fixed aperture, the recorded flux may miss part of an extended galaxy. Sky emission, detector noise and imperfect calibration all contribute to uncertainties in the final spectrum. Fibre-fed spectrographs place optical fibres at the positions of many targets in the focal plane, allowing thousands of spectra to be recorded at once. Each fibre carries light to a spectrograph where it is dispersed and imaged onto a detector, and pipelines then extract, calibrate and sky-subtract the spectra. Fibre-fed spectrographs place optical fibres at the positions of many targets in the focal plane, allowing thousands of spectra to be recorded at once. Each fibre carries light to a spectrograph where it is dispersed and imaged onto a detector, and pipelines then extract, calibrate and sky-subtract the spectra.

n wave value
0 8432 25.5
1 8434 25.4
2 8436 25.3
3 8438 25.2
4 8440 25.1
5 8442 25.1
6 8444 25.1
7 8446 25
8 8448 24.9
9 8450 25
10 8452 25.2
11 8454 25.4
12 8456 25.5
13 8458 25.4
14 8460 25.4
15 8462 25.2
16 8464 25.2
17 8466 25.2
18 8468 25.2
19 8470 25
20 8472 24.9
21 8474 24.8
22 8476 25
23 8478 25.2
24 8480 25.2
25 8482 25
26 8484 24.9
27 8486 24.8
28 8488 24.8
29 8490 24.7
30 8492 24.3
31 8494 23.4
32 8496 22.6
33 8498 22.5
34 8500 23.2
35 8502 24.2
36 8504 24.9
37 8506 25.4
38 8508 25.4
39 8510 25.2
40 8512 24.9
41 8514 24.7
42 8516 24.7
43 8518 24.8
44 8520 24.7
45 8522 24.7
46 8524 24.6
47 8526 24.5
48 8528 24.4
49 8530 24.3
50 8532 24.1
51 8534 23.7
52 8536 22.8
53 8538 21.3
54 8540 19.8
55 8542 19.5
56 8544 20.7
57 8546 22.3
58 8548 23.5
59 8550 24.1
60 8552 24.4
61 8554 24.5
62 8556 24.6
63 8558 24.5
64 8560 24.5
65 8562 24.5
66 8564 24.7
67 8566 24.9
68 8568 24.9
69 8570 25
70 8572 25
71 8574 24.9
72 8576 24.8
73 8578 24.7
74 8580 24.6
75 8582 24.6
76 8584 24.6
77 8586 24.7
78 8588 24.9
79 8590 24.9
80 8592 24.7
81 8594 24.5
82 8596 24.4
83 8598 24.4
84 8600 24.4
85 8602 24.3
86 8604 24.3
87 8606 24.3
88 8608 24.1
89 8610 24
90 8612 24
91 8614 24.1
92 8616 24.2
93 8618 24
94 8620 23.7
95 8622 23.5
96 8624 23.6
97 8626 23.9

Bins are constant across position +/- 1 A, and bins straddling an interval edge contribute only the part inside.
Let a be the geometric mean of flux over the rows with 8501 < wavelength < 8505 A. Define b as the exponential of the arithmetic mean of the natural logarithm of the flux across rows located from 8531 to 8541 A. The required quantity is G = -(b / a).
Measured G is -0.91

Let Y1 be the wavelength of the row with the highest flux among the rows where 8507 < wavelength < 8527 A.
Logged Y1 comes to 8508 A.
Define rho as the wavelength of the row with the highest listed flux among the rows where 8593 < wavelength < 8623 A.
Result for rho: 8594 A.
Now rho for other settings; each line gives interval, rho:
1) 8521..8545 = 8522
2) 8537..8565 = 8564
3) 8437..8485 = 8456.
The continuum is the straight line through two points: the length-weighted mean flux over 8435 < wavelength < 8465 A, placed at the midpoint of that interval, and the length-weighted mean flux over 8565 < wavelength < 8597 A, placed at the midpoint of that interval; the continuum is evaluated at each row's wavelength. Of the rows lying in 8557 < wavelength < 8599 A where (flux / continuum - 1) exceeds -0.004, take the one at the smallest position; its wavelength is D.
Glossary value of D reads 8566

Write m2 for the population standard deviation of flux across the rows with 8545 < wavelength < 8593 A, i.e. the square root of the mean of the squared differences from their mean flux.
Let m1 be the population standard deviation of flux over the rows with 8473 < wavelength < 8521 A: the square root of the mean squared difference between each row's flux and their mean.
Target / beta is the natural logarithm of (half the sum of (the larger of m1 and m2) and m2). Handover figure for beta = -0.39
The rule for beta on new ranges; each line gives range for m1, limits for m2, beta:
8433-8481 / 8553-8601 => -1.65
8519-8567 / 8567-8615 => -0.05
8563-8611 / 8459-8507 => -0.19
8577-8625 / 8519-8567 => 0.47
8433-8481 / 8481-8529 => -0.27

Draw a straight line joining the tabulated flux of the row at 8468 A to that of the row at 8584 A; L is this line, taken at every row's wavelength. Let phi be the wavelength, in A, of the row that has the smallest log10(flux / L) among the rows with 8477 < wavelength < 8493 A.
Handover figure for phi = 8492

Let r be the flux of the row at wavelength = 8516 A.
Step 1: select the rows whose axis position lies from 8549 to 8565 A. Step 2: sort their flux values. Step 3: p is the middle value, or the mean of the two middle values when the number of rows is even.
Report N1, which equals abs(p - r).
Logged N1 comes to 0.20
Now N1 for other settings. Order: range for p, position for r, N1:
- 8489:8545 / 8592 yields 0.35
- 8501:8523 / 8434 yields 0.60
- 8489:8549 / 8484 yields 0.60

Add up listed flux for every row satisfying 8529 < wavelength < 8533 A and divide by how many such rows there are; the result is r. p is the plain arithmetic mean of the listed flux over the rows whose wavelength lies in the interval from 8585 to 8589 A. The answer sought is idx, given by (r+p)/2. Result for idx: 24.5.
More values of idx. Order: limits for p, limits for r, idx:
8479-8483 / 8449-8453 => 25.1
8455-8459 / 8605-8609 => 24.8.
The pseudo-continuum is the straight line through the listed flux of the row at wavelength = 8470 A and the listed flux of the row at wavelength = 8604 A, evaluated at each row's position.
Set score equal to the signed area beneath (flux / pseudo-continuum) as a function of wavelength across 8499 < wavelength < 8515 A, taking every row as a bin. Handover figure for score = 16.0 A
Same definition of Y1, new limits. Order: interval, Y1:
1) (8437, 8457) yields 8456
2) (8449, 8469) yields 8456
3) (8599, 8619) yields 8600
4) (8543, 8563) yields 8556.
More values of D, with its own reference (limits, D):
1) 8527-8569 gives 8566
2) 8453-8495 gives 8454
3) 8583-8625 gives 8586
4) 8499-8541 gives 8506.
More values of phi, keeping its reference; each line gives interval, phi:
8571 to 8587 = 8580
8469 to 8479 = 8474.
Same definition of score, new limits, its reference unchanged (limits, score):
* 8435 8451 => 16.0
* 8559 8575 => 16.2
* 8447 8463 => 16.1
